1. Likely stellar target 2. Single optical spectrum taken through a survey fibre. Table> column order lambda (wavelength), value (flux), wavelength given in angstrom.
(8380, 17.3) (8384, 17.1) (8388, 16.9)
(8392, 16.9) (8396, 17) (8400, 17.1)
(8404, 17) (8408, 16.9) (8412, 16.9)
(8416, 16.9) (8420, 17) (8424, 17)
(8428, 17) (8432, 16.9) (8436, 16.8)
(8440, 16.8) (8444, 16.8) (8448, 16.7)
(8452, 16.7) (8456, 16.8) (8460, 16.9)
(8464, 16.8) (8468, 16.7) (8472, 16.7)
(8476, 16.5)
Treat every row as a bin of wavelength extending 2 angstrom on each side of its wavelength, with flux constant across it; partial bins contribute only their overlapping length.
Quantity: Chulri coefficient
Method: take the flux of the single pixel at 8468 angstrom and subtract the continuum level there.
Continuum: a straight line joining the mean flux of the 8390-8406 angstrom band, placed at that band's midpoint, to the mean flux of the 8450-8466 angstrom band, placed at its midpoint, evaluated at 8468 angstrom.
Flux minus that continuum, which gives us -0.07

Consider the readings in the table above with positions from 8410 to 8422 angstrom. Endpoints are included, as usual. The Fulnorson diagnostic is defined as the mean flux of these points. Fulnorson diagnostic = 16.9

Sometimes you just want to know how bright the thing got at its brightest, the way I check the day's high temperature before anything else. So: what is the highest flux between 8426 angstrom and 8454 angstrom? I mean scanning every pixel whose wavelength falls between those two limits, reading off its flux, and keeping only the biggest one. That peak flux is 17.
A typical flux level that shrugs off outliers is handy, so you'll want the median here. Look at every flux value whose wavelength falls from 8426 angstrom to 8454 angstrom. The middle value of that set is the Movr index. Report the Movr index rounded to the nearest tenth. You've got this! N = 16.8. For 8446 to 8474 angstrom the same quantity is 16.7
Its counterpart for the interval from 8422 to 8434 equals 17.0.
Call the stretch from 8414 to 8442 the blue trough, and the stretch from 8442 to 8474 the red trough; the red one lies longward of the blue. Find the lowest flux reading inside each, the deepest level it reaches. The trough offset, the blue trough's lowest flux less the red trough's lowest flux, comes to 0.100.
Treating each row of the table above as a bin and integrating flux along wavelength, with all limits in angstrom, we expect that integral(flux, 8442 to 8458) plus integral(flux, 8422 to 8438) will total 539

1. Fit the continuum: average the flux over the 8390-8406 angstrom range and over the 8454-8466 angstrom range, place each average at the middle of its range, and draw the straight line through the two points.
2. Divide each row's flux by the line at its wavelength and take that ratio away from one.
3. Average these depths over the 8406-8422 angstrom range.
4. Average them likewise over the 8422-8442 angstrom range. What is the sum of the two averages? 0.0024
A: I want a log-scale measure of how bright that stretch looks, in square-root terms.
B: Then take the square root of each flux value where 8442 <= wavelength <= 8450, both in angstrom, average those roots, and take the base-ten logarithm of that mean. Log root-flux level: 0.612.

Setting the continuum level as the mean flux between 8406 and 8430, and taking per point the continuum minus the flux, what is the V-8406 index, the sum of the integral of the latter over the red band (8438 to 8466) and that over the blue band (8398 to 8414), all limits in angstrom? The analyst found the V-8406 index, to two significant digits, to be 4.2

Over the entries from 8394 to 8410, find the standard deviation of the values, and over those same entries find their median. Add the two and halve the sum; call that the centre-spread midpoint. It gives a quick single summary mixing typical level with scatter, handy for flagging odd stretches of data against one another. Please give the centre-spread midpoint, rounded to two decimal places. 8.54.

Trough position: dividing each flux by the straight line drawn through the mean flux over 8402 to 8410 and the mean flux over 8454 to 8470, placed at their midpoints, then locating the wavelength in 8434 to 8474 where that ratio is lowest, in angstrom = 8448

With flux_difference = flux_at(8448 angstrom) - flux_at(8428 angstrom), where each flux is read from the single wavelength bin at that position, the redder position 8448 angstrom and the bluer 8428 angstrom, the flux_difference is -0.30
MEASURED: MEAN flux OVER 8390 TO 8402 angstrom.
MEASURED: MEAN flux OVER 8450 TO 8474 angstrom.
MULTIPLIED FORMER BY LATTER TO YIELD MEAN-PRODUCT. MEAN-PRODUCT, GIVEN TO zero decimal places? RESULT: 285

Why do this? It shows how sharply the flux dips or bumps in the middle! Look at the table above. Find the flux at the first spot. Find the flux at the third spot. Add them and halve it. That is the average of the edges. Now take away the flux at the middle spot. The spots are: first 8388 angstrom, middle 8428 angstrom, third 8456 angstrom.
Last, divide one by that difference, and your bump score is -7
